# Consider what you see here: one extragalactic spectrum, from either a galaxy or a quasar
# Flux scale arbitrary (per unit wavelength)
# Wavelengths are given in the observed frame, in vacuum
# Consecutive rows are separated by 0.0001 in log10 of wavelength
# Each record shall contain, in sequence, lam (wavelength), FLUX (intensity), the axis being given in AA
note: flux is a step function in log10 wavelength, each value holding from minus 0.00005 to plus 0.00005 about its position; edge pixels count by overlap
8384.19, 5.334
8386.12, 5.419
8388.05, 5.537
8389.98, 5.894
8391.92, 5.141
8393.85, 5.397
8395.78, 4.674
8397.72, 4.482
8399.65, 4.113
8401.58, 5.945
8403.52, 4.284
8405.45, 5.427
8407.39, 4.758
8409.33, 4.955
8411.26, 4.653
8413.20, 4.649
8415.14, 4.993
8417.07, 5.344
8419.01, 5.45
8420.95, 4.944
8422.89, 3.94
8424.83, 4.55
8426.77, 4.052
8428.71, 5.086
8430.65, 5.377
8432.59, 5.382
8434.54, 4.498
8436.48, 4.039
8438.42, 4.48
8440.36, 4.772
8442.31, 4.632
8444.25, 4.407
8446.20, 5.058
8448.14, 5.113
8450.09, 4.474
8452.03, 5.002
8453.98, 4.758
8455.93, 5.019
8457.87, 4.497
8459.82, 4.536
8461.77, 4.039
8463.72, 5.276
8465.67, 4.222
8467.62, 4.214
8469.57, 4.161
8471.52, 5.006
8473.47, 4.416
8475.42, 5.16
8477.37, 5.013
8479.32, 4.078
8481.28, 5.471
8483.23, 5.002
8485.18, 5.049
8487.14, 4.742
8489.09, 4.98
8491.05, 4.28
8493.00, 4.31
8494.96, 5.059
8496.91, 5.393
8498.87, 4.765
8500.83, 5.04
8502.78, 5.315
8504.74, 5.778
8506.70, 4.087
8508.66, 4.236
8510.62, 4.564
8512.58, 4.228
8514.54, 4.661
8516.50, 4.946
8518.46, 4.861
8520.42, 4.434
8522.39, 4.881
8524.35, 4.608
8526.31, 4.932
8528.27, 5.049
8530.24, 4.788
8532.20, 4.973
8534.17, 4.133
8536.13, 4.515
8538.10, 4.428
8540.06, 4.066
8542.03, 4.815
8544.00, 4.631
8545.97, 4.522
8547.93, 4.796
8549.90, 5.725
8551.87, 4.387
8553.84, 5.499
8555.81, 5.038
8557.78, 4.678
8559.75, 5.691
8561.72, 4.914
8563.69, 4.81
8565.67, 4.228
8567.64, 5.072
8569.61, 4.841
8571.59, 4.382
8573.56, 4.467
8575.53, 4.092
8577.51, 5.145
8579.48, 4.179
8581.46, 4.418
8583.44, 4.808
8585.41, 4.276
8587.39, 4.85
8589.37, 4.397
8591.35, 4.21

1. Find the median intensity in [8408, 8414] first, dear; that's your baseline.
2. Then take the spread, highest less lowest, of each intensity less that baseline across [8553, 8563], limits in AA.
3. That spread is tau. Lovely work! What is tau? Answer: 1.01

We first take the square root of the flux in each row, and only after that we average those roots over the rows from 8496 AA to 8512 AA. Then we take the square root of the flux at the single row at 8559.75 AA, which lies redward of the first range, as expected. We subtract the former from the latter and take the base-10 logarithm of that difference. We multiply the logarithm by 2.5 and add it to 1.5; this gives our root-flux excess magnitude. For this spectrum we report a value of -0.4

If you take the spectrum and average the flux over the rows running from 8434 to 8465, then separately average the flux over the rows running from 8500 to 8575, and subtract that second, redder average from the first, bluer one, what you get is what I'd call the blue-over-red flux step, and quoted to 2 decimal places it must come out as -0.10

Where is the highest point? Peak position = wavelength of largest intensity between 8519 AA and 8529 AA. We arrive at 8528.27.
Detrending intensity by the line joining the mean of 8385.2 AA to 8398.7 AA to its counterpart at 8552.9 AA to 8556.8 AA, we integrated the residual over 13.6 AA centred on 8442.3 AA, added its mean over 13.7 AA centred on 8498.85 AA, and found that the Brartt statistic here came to -8.2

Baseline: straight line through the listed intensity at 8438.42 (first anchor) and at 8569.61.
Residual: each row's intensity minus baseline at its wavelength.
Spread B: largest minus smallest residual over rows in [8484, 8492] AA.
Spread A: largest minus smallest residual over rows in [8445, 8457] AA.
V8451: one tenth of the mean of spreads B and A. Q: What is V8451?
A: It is 0.071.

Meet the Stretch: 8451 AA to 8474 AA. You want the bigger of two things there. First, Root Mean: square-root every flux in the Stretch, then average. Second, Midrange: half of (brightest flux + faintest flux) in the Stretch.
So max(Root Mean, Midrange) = 4.66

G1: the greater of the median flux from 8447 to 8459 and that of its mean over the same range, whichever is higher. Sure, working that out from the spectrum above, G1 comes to 4.88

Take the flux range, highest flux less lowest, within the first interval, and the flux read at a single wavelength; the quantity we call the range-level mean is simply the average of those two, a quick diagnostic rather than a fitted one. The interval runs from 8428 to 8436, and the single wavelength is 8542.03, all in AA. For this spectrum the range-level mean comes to 2.85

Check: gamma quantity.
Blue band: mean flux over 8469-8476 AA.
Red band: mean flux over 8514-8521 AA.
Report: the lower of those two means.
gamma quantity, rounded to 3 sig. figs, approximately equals 4.69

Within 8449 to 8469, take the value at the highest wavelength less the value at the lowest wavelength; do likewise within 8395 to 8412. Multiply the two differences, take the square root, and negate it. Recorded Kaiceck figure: -0.1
